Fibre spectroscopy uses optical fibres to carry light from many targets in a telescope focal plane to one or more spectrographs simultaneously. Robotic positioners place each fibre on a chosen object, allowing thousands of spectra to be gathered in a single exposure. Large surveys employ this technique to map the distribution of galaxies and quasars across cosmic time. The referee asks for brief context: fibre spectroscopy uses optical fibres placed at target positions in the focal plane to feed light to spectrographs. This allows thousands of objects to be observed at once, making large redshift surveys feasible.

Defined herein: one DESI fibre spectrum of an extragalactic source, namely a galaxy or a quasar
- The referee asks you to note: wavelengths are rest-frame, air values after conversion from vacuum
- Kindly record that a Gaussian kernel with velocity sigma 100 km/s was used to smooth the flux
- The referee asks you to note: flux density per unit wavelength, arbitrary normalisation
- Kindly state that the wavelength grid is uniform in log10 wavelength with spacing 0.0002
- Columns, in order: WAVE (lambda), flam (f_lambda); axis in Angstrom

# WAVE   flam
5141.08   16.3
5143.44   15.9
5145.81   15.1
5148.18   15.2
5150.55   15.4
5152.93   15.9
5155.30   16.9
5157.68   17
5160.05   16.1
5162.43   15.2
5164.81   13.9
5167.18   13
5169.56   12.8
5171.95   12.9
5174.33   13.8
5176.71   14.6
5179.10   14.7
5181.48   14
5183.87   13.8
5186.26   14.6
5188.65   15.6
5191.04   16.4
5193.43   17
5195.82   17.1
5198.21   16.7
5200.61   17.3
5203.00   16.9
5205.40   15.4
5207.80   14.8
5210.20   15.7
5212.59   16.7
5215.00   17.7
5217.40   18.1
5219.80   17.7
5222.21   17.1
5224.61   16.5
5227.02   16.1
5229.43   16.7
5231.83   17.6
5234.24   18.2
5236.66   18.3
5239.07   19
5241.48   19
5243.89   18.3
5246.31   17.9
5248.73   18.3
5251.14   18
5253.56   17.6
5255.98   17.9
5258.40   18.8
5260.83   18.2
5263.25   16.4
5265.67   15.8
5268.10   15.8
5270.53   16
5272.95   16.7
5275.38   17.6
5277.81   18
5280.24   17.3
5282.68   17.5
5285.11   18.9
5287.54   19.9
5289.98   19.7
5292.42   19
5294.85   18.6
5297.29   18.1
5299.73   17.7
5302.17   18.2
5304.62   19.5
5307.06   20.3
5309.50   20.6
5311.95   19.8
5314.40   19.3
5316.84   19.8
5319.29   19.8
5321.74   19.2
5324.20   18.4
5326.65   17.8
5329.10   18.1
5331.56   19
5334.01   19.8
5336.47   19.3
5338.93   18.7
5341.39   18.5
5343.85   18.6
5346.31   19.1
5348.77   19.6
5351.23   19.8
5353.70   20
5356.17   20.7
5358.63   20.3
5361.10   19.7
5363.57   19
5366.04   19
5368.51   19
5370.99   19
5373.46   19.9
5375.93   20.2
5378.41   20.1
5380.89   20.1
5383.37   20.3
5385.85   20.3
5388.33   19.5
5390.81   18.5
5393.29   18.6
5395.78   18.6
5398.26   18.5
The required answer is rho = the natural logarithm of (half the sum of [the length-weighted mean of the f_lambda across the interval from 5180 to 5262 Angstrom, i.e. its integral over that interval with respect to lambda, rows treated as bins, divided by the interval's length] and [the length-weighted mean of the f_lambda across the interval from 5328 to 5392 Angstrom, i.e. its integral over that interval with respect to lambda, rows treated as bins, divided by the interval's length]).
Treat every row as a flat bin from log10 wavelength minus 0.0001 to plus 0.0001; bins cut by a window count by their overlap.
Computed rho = 2.90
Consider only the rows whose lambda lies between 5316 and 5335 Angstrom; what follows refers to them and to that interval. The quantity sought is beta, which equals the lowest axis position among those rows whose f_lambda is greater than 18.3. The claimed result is 5316.84 Angstrom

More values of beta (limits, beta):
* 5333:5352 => 5334.01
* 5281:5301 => 5285.11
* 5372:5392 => 5373.46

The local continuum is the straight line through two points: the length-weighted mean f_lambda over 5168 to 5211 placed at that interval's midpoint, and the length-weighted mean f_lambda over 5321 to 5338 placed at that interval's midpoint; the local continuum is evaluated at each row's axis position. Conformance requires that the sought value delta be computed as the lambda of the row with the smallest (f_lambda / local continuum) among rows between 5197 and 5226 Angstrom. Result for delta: 5207.80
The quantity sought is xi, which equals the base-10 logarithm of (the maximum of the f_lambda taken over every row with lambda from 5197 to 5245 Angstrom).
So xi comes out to 1.28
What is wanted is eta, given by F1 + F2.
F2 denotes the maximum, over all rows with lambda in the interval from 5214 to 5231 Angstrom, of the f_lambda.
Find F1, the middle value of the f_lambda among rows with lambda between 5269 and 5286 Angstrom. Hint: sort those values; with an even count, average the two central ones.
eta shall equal 36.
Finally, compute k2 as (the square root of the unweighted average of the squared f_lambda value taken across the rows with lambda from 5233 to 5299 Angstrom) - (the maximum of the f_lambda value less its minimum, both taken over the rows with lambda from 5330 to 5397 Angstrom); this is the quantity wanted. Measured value 15.8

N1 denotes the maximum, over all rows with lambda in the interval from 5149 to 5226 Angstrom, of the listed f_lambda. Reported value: 18.1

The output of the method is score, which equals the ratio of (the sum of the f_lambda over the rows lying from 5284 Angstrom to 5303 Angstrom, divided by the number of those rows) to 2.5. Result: 7.5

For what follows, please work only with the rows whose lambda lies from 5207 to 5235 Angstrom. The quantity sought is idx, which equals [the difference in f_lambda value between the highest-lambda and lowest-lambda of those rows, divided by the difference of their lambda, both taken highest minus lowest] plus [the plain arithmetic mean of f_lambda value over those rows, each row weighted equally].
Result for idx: 17.0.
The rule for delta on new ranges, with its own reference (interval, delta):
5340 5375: 5370.99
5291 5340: 5326.65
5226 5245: 5227.02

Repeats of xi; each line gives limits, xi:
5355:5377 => 1.32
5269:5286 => 1.28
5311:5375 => 1.32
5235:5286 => 1.28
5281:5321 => 1.31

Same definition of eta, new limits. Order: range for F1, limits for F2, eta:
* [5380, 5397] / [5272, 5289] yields 39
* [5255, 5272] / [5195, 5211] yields 34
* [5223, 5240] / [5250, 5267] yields 36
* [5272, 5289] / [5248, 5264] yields 36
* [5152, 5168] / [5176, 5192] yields 32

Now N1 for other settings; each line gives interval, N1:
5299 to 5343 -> 20.6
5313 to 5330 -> 19.8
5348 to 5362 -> 20.7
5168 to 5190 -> 15.6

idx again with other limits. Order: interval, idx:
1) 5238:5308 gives 18.1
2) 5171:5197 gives 15.1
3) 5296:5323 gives 19.3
